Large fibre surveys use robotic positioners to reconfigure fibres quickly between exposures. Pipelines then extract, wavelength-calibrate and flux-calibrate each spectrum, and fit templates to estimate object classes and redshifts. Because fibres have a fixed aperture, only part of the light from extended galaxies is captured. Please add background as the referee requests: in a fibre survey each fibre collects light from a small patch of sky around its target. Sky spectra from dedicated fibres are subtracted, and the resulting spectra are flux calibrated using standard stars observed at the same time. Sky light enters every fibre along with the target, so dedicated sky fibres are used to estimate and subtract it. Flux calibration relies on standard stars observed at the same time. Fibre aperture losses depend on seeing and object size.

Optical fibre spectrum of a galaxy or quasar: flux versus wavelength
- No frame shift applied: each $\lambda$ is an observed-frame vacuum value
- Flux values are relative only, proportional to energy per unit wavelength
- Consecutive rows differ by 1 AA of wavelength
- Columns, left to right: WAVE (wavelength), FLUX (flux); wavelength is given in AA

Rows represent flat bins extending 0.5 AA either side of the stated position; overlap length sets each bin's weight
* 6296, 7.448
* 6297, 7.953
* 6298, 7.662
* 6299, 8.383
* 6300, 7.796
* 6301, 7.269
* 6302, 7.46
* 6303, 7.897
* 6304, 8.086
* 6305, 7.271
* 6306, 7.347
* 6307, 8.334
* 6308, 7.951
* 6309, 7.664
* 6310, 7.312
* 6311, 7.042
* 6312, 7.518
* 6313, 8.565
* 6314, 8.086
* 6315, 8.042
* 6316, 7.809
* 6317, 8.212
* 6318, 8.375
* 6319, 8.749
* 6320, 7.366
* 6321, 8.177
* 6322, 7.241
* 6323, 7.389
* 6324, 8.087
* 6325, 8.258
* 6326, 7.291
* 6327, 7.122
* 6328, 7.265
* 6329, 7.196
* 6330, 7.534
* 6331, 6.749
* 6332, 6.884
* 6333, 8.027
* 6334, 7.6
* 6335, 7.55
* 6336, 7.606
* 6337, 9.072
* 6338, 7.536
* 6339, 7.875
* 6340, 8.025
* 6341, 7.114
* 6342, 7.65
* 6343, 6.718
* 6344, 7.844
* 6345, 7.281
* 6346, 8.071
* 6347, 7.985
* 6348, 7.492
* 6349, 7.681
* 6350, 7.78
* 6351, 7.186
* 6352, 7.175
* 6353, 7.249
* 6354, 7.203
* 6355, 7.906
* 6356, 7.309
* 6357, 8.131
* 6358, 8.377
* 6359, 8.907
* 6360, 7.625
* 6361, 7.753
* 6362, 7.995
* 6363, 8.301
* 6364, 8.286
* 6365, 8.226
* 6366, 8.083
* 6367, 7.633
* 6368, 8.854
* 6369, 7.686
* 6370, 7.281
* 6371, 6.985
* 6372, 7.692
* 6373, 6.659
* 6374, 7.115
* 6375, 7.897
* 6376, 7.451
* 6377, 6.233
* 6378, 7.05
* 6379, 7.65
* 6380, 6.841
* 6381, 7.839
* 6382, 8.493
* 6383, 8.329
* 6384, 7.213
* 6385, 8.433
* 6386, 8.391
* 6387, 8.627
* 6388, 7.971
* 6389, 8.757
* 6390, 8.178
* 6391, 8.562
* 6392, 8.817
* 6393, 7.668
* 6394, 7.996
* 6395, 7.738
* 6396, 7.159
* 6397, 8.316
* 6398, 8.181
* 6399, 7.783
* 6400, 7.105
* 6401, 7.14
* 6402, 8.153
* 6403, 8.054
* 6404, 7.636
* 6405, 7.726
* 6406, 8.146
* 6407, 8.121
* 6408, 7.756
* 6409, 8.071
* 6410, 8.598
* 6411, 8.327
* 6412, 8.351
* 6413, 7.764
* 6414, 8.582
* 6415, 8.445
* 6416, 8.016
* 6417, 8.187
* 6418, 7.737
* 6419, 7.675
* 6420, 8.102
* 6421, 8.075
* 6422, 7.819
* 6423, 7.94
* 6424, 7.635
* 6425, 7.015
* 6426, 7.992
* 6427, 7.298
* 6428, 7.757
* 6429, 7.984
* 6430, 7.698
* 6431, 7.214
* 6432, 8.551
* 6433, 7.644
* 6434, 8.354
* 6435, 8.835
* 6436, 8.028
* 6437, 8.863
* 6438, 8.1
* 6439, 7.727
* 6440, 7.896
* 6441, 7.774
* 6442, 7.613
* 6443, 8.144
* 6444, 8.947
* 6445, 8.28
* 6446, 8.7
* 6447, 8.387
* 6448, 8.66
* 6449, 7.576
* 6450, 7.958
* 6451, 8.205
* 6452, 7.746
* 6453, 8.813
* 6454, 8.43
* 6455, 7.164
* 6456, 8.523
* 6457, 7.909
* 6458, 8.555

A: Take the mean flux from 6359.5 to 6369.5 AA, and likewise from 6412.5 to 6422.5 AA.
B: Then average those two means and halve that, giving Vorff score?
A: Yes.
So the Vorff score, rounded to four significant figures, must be 4.021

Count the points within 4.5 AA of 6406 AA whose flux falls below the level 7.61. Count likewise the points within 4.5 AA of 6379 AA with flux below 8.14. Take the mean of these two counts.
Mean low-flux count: 3.5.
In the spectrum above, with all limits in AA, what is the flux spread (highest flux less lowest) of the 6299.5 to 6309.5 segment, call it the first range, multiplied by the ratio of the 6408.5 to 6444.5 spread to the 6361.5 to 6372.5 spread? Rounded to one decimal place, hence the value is 1.1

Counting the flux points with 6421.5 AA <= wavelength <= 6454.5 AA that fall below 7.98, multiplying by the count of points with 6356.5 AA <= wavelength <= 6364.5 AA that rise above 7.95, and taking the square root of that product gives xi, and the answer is 10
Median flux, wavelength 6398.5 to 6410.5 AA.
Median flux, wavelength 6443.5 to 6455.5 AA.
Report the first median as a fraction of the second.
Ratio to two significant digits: 0.95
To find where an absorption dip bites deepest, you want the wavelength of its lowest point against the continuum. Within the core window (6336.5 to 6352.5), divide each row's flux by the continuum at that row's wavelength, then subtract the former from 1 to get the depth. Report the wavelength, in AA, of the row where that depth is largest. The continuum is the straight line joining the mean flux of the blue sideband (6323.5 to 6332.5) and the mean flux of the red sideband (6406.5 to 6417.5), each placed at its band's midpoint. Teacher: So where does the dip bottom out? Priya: 6343 AA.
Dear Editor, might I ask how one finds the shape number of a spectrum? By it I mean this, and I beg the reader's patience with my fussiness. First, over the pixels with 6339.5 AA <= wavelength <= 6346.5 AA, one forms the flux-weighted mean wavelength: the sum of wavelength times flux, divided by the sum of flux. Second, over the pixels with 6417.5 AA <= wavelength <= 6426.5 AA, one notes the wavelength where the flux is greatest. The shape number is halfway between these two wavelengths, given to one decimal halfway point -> 6381.5 AA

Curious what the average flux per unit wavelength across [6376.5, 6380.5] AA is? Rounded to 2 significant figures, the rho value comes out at 6.9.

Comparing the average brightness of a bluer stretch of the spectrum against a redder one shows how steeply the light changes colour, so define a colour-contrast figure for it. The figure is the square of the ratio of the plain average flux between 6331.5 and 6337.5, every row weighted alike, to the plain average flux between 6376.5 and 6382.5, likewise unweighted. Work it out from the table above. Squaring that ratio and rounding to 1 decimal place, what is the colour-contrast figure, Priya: 1.1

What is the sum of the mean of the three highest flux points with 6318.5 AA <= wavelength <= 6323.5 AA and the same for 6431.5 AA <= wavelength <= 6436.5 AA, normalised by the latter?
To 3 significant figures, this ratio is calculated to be 1.94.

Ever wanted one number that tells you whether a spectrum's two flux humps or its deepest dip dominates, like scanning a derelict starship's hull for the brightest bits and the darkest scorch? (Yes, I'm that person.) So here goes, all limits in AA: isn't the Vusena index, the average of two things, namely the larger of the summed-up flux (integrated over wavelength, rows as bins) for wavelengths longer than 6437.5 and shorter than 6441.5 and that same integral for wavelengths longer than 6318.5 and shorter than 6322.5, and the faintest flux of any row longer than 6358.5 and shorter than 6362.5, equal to 19.6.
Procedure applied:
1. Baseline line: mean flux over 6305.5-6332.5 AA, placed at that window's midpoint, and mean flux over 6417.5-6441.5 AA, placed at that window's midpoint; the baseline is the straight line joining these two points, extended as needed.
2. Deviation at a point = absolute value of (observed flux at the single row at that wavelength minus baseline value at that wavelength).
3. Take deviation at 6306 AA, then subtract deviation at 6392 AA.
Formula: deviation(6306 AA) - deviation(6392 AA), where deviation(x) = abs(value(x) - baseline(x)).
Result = -0.67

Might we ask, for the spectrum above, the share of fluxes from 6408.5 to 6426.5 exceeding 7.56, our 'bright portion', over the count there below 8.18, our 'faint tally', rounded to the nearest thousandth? 0.079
